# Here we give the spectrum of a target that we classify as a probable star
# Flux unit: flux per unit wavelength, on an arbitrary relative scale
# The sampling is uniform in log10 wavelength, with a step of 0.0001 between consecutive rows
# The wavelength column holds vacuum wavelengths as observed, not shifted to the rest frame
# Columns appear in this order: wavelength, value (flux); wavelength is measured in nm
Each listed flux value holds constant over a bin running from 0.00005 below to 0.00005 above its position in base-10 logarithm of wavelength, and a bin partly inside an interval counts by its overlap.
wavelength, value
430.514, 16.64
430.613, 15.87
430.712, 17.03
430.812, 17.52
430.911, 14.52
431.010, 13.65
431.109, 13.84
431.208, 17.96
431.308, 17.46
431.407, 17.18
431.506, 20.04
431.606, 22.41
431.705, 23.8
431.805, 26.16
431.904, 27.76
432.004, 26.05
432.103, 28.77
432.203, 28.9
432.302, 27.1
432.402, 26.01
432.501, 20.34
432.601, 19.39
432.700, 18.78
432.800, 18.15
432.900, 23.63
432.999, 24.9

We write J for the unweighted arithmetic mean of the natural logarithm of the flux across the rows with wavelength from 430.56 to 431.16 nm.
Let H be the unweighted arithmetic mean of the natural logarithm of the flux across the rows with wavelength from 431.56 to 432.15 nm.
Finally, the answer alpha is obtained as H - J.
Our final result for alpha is 0.52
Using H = 3.25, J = 2.7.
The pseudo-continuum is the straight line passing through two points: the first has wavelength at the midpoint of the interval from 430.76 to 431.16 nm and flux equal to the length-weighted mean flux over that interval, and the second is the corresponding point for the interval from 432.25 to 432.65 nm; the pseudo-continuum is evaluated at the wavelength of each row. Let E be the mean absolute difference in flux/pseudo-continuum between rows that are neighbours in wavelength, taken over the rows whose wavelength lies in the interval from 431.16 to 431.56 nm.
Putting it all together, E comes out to 0.081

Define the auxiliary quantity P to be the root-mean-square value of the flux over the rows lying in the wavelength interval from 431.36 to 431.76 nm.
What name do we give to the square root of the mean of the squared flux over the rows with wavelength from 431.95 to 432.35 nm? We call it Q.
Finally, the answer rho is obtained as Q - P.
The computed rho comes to 7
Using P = 21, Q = 27.7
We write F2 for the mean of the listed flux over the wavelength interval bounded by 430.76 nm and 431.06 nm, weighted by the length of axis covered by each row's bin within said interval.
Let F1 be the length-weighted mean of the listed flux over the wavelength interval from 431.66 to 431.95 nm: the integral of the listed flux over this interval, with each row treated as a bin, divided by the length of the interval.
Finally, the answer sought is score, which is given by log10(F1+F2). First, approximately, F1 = 26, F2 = 15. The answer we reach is 1.61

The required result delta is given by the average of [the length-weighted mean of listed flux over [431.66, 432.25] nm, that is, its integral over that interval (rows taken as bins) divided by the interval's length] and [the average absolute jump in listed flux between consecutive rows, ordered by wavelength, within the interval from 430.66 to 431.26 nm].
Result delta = 14.3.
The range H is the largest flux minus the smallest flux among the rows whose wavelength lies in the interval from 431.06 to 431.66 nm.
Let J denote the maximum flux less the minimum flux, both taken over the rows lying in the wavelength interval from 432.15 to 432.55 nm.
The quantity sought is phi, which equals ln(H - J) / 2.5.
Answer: -1.84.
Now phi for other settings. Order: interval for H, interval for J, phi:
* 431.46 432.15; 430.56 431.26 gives 0.59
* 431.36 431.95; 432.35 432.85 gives 0.40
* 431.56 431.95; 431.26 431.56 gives 0.36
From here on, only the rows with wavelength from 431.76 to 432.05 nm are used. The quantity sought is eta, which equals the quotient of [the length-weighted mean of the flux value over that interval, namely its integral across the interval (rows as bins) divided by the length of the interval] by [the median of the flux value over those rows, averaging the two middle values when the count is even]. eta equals 1.02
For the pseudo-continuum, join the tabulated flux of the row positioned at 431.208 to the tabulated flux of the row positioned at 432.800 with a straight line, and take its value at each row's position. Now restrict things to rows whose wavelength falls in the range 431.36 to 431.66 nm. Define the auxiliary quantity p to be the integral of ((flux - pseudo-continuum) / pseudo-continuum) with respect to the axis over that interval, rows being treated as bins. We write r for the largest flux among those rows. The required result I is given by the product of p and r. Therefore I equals 1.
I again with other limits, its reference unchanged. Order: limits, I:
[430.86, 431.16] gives -1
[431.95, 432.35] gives 6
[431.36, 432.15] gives 8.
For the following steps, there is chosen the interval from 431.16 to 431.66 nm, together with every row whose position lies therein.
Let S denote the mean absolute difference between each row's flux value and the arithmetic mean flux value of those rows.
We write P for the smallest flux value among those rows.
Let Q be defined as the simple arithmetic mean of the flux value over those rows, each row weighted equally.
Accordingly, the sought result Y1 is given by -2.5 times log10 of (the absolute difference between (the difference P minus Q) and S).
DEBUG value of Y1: -1.4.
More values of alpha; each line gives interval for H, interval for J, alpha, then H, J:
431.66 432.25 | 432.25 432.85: 0.23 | 3.29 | 3.1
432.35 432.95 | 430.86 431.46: 0.29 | 3.04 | 2.8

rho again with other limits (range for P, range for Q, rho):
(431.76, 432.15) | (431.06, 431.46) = -11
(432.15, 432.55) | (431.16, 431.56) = -8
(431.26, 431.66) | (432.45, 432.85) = 0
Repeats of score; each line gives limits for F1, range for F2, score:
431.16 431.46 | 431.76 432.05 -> 1.65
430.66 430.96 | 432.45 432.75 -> 1.56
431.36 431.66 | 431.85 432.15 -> 1.68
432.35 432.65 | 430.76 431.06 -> 1.57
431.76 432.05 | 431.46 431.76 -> 1.69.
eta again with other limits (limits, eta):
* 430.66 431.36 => 0.94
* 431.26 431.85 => 1.00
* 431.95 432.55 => 0.99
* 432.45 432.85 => 1.01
